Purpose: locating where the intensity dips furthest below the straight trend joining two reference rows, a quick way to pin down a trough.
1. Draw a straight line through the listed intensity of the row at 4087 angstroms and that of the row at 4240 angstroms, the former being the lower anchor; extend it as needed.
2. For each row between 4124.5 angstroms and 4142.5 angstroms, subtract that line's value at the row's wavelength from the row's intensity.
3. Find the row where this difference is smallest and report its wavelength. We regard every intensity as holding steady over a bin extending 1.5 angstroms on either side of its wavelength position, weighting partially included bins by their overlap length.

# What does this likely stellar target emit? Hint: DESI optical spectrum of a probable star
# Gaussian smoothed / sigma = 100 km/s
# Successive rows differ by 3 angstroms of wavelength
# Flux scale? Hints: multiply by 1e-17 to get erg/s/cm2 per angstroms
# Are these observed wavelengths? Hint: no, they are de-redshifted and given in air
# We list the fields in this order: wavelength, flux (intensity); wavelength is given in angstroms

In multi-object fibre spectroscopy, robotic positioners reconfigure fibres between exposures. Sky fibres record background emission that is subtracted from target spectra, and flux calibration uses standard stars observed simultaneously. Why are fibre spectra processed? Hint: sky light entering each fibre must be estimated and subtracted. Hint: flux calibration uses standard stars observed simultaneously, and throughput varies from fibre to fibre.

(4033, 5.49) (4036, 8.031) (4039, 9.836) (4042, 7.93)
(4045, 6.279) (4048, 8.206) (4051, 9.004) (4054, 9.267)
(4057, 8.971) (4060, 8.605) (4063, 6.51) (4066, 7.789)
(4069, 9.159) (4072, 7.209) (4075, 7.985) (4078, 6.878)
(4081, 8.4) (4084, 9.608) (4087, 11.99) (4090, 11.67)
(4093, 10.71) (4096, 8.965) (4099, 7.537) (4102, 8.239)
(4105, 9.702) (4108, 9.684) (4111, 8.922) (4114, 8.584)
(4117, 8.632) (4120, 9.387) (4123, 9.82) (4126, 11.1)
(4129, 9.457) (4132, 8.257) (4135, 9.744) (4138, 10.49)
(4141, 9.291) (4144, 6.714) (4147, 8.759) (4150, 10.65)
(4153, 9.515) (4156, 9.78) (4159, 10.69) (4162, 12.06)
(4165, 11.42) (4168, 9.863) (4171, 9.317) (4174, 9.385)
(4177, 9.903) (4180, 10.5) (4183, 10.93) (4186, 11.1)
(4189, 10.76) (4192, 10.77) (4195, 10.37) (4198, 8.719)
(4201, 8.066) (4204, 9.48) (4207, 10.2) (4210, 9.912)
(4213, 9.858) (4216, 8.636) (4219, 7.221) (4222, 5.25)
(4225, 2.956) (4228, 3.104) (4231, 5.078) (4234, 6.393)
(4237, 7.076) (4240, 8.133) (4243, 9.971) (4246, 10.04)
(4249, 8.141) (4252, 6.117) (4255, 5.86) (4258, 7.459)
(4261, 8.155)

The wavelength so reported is 4132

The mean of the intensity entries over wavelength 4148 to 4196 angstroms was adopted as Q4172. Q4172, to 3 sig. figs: 10.4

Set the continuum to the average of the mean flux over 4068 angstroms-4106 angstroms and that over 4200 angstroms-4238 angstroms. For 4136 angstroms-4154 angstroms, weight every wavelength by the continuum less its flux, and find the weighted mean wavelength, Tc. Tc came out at 4145.8 angstroms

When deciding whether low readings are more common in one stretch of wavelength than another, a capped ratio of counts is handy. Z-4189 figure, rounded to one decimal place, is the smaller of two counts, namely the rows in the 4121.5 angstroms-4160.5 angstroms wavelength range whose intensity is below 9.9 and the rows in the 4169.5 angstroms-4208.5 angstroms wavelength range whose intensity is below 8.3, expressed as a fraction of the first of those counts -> 0.1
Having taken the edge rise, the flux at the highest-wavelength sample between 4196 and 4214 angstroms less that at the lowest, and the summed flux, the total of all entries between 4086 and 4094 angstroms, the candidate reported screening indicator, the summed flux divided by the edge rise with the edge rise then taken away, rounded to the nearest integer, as 29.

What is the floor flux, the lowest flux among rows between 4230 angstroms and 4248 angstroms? 5.078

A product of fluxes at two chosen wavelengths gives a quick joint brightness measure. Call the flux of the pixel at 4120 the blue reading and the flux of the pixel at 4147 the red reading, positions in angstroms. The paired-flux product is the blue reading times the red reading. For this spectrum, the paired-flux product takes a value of 82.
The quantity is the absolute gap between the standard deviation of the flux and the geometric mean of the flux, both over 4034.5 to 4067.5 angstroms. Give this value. 7.1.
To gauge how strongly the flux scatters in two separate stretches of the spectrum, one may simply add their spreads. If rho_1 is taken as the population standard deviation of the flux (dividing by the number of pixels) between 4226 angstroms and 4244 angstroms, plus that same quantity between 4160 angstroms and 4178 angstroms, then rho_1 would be 3.2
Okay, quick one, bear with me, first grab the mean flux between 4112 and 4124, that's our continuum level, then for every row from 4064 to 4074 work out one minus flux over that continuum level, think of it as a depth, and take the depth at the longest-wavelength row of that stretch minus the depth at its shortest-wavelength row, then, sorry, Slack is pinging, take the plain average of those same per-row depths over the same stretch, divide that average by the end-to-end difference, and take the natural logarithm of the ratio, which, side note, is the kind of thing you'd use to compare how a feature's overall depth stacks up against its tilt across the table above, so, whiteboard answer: 0.6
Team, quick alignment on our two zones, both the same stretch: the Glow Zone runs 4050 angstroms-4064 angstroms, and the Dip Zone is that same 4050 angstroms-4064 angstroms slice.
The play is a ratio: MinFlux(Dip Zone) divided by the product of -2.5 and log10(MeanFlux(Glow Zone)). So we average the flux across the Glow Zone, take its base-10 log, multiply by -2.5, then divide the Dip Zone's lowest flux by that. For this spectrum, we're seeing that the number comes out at -2.8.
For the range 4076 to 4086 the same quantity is -3.0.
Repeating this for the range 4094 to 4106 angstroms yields -3.2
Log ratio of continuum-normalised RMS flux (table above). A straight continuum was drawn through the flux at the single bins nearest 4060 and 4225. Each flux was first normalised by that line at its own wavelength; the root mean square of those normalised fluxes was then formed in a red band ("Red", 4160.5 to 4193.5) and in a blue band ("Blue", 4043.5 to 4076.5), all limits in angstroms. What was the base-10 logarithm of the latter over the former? -0.39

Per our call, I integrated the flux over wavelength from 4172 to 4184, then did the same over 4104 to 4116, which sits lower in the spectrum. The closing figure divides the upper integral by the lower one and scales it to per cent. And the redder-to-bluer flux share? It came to 110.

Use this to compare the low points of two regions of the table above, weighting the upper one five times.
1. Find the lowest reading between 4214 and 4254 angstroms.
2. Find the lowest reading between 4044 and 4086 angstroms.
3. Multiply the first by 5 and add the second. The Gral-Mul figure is 21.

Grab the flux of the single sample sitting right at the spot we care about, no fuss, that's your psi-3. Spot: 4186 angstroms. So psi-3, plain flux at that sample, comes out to 11.1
